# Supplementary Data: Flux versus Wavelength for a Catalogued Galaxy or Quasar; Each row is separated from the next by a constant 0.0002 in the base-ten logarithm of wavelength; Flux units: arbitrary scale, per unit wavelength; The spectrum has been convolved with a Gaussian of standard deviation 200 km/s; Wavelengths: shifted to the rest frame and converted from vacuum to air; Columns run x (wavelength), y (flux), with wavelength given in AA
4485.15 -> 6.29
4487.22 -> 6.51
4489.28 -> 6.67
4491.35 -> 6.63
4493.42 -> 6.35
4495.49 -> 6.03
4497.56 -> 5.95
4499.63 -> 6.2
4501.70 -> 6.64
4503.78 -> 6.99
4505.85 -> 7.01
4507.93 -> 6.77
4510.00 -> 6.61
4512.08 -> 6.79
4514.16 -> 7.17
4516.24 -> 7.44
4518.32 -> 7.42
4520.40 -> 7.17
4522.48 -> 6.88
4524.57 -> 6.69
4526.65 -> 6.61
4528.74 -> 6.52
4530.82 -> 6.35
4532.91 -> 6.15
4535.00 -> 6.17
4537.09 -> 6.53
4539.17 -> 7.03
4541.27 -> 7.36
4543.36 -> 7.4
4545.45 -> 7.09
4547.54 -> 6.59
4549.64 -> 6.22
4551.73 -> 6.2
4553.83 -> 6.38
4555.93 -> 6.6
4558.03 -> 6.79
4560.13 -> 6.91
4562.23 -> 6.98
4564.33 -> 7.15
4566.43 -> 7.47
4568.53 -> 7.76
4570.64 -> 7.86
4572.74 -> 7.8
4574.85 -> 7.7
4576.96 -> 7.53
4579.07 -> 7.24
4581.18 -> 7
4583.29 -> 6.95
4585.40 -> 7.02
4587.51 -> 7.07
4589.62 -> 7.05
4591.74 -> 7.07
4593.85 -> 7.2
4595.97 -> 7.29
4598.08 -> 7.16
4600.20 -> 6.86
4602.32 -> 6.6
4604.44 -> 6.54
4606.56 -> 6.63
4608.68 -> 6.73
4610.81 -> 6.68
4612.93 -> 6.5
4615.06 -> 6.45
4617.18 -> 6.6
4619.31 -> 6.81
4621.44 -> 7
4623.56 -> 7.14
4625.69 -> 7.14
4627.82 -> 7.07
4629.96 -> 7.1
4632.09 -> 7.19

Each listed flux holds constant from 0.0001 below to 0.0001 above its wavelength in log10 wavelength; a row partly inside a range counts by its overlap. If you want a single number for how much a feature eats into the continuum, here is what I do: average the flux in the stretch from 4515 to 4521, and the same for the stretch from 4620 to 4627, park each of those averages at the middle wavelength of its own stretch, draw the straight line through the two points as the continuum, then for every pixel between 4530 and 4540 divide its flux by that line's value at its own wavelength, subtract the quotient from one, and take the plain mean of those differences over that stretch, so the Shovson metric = 0.12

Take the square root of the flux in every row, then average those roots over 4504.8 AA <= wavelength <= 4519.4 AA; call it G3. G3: 2.65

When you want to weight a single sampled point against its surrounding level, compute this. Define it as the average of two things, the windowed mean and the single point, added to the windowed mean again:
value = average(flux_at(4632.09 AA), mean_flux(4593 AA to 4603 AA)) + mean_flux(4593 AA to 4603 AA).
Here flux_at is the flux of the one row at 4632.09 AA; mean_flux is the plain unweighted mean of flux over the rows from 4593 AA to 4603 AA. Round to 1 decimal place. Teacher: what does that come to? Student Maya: 14.1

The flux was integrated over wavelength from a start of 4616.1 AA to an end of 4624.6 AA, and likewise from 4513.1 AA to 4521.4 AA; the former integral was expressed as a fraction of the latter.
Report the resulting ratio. 0.97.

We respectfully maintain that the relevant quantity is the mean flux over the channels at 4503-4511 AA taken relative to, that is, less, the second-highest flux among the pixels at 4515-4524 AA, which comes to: -0.6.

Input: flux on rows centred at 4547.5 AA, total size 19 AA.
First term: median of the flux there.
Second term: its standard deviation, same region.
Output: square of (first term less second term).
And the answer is 38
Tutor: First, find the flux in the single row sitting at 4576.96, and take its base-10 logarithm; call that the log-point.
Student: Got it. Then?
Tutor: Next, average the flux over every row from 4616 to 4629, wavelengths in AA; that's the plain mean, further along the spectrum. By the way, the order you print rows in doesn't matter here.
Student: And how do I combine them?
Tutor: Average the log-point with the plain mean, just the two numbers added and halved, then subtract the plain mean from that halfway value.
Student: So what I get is -3.04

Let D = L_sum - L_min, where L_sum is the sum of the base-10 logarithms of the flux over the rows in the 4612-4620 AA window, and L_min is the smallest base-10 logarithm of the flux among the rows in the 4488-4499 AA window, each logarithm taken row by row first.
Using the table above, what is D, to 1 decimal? 2.5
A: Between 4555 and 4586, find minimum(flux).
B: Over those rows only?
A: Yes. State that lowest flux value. 6.6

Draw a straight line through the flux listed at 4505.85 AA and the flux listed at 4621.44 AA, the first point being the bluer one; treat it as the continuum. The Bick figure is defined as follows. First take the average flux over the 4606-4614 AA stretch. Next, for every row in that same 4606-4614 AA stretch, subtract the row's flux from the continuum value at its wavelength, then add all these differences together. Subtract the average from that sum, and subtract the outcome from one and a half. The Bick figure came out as 6.7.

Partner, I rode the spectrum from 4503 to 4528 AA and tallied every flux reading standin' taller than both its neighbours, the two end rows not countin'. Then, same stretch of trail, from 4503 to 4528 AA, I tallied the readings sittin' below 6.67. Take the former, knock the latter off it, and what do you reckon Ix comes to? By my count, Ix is 0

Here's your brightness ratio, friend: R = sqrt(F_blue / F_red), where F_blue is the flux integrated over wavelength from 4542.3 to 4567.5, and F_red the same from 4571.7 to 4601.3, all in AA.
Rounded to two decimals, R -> 0.90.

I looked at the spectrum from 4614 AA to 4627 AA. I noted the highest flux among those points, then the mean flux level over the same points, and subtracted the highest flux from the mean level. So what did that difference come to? -0.3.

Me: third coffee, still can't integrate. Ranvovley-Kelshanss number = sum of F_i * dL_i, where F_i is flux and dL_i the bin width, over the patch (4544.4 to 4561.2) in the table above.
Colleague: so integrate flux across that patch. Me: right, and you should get 111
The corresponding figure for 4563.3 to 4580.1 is 127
